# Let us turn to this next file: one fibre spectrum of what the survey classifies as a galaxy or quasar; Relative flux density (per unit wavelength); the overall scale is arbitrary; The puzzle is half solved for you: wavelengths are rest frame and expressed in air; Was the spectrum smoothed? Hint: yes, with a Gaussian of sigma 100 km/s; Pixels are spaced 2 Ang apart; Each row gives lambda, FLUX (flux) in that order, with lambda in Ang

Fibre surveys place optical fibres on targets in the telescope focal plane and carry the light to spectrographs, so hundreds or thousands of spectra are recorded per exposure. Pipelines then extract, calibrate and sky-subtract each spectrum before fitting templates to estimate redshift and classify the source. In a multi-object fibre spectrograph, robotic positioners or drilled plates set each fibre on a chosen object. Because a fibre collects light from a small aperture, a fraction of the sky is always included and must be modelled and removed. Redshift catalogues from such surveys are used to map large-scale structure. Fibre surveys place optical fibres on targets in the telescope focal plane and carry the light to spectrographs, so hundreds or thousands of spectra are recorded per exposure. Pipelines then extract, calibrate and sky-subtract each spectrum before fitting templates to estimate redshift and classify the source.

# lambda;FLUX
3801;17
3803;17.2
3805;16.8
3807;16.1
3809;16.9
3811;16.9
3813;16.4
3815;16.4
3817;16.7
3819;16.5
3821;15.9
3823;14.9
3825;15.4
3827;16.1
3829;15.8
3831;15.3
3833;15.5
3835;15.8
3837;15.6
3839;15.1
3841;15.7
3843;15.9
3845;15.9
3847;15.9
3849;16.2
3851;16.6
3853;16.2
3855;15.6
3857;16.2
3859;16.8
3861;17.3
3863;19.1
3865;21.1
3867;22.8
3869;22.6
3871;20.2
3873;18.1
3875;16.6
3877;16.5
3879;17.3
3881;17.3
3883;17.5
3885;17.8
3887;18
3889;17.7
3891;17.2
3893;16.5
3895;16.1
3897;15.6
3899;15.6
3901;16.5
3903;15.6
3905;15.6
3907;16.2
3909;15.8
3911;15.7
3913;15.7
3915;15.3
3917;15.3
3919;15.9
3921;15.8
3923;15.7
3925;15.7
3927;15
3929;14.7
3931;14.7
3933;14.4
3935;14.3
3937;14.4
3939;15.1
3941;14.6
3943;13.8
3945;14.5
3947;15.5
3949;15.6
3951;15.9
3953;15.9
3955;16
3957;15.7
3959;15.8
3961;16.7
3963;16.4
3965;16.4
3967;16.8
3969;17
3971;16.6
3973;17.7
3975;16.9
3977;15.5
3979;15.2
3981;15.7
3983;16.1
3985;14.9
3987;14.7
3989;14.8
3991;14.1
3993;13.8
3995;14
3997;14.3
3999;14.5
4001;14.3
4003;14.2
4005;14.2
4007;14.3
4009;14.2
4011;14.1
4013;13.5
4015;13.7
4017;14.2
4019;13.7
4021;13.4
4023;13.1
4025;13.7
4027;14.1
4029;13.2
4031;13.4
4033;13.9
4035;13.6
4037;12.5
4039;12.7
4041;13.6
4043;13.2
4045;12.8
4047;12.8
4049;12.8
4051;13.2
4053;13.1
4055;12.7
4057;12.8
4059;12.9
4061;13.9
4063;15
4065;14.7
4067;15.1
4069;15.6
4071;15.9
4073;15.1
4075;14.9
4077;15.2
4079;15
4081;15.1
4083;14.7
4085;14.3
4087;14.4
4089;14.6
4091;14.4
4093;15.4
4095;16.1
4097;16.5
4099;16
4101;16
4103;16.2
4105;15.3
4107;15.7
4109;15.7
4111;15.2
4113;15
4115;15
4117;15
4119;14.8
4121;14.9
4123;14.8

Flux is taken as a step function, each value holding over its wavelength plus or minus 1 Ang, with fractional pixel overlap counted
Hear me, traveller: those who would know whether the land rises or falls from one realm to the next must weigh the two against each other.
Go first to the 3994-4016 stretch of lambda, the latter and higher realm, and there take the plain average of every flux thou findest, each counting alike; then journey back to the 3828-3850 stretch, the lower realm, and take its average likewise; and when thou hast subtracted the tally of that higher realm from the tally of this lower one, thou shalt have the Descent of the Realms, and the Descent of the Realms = 1.6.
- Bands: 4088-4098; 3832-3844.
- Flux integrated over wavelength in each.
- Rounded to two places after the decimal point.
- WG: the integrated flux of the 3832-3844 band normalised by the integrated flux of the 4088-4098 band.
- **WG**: 1.22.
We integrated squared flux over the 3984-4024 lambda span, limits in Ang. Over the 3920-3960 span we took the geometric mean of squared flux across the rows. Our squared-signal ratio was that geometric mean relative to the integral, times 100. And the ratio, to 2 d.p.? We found 2.88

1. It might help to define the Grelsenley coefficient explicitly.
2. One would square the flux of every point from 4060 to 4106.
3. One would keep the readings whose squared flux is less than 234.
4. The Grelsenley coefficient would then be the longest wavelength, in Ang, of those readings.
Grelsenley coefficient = 4091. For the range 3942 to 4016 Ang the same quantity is 4015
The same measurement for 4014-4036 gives 4035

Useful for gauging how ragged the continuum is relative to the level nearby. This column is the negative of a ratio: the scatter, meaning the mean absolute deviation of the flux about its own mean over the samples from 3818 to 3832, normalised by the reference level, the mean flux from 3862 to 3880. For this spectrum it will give -0.022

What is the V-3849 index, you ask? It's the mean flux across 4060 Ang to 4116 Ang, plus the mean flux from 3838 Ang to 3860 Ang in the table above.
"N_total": 31.2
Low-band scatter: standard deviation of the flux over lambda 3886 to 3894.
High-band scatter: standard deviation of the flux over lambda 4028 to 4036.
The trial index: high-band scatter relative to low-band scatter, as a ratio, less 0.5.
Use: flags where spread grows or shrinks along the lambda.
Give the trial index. 0.0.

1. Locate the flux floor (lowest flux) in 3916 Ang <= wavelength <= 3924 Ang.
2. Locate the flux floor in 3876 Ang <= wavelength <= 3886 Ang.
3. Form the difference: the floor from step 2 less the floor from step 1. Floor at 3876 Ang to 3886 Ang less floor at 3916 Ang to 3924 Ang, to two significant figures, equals 1.2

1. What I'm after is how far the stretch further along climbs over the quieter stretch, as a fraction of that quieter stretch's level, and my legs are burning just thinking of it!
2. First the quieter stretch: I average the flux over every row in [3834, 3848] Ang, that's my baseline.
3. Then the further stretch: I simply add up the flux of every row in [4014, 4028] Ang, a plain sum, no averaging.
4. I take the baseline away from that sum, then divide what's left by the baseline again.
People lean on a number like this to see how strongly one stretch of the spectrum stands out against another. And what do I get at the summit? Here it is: 5.11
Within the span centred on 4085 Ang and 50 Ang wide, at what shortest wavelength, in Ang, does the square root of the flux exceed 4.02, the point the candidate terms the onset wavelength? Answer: 4097 Ang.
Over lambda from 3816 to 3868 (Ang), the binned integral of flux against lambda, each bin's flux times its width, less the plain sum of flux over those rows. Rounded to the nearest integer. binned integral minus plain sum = 430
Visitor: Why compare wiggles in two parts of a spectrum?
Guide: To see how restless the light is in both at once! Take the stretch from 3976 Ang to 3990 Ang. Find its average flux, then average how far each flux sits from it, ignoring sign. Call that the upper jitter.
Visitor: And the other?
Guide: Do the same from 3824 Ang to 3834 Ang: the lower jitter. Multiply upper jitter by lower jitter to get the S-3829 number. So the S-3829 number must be 0.112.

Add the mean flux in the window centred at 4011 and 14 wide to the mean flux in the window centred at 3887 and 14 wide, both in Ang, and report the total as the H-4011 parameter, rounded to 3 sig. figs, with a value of 31.5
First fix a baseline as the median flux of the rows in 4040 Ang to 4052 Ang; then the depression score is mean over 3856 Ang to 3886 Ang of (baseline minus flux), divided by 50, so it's -0.11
